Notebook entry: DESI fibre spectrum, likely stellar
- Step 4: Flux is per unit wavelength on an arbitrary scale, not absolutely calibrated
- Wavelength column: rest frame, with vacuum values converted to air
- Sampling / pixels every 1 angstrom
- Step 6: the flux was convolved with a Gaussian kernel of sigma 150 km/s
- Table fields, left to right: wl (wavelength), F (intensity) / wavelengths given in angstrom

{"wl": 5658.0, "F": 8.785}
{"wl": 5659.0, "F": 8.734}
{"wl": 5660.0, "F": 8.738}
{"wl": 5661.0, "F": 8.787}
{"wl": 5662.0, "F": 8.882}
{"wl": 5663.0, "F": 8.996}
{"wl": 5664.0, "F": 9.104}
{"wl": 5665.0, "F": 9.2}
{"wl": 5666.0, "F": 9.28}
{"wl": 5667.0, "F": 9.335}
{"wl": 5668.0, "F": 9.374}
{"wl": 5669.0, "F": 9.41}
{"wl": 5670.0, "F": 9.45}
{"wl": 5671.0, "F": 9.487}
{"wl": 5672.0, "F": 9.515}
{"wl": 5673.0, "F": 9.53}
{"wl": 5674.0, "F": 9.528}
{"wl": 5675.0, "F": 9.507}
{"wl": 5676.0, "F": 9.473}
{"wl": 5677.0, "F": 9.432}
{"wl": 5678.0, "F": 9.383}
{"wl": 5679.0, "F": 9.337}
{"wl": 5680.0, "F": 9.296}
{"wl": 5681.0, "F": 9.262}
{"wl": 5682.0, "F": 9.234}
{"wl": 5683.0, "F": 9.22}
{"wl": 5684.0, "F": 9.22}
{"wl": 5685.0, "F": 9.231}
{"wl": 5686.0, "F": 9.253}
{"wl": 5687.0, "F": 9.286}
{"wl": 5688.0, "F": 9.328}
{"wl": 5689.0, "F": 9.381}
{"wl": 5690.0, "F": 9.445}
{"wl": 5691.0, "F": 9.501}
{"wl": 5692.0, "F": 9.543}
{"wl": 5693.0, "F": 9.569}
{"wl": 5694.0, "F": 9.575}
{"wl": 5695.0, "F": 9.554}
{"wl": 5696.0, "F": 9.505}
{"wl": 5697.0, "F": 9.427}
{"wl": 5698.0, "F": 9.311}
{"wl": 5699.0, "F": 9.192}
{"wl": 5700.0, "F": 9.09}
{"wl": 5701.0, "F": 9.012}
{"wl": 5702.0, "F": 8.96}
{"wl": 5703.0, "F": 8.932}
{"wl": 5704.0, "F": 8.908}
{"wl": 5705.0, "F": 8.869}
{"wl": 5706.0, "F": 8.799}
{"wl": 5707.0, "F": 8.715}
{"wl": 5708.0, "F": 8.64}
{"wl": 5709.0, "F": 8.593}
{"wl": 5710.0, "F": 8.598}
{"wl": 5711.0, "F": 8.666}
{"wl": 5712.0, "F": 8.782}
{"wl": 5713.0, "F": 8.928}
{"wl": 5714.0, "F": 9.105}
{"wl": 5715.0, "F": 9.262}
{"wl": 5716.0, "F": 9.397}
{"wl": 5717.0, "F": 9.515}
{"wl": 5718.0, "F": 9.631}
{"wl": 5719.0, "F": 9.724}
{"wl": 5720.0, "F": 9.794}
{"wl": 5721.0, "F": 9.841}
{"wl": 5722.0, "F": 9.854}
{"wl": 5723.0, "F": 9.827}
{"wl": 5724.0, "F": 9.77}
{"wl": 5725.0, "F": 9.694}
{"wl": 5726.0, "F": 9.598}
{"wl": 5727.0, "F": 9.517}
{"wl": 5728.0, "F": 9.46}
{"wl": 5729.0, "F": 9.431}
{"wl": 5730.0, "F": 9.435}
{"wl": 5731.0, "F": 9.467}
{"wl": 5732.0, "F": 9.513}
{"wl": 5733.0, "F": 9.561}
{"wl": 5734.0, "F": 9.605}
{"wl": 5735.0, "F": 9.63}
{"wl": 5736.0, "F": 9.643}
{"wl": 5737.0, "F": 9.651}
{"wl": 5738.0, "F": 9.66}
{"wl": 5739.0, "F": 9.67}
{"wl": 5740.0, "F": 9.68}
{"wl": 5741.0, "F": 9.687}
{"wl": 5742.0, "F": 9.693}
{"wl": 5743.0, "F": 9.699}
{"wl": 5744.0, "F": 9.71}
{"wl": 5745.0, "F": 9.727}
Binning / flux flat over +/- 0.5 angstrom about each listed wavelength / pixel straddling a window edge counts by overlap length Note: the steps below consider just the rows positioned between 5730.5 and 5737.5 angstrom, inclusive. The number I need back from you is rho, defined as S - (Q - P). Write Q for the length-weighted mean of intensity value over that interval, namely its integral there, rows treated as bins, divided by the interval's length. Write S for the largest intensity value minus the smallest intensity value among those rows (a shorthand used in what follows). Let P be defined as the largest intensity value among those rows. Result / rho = 0.25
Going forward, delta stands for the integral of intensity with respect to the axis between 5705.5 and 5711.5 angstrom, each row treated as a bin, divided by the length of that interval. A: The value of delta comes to 8.67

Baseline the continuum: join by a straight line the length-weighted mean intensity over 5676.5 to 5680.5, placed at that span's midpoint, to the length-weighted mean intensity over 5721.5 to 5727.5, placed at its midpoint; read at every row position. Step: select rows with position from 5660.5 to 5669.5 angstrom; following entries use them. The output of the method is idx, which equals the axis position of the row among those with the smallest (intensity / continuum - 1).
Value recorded 5661.0 angstrom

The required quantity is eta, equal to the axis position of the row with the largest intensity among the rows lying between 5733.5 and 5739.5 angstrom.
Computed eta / 5739.0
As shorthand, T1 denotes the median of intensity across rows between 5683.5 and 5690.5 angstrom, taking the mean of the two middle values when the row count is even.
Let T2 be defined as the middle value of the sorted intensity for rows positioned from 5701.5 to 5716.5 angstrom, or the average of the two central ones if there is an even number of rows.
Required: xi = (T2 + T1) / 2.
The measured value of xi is 9.08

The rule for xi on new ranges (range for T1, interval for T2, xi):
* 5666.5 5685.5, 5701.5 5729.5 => 9.36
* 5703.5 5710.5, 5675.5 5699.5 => 9.04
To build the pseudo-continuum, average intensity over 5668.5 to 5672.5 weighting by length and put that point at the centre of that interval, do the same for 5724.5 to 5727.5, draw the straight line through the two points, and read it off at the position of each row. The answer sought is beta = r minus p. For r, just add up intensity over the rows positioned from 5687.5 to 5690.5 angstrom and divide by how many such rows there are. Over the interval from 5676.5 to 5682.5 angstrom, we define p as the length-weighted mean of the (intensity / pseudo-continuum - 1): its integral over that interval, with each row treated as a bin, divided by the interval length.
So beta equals 9.40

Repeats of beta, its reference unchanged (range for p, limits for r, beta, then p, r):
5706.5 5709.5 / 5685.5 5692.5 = 9.49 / -0.095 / 9.39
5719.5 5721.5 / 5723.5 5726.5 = 9.66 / 0.024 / 9.69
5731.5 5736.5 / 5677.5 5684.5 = 9.28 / -0.003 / 9.28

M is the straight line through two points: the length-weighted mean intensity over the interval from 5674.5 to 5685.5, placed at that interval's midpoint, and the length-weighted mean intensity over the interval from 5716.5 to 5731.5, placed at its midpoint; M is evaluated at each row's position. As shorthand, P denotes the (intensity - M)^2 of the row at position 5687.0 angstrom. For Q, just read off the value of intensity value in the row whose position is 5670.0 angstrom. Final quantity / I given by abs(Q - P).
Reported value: 9.44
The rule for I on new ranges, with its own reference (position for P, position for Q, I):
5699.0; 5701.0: 8.94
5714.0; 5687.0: 9.07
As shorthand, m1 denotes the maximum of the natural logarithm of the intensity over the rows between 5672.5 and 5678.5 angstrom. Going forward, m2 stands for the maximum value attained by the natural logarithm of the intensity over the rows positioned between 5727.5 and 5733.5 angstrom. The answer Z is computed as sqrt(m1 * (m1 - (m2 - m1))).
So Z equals 2.25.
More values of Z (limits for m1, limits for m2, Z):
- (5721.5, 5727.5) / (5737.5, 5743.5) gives 2.30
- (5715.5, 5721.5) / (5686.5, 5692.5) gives 2.30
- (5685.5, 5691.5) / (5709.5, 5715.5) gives 2.26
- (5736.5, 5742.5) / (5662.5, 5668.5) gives 2.29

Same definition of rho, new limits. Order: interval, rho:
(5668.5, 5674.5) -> 0.16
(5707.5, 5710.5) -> 0.08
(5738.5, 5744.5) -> 0.06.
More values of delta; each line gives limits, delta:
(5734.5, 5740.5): 9.66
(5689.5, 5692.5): 9.50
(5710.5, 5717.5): 9.09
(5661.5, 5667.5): 9.13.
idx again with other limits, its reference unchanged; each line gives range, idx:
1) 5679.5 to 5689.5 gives 5684.0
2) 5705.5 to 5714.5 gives 5710.0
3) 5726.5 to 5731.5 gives 5730.0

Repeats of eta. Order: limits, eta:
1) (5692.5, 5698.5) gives 5694.0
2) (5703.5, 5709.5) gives 5704.0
